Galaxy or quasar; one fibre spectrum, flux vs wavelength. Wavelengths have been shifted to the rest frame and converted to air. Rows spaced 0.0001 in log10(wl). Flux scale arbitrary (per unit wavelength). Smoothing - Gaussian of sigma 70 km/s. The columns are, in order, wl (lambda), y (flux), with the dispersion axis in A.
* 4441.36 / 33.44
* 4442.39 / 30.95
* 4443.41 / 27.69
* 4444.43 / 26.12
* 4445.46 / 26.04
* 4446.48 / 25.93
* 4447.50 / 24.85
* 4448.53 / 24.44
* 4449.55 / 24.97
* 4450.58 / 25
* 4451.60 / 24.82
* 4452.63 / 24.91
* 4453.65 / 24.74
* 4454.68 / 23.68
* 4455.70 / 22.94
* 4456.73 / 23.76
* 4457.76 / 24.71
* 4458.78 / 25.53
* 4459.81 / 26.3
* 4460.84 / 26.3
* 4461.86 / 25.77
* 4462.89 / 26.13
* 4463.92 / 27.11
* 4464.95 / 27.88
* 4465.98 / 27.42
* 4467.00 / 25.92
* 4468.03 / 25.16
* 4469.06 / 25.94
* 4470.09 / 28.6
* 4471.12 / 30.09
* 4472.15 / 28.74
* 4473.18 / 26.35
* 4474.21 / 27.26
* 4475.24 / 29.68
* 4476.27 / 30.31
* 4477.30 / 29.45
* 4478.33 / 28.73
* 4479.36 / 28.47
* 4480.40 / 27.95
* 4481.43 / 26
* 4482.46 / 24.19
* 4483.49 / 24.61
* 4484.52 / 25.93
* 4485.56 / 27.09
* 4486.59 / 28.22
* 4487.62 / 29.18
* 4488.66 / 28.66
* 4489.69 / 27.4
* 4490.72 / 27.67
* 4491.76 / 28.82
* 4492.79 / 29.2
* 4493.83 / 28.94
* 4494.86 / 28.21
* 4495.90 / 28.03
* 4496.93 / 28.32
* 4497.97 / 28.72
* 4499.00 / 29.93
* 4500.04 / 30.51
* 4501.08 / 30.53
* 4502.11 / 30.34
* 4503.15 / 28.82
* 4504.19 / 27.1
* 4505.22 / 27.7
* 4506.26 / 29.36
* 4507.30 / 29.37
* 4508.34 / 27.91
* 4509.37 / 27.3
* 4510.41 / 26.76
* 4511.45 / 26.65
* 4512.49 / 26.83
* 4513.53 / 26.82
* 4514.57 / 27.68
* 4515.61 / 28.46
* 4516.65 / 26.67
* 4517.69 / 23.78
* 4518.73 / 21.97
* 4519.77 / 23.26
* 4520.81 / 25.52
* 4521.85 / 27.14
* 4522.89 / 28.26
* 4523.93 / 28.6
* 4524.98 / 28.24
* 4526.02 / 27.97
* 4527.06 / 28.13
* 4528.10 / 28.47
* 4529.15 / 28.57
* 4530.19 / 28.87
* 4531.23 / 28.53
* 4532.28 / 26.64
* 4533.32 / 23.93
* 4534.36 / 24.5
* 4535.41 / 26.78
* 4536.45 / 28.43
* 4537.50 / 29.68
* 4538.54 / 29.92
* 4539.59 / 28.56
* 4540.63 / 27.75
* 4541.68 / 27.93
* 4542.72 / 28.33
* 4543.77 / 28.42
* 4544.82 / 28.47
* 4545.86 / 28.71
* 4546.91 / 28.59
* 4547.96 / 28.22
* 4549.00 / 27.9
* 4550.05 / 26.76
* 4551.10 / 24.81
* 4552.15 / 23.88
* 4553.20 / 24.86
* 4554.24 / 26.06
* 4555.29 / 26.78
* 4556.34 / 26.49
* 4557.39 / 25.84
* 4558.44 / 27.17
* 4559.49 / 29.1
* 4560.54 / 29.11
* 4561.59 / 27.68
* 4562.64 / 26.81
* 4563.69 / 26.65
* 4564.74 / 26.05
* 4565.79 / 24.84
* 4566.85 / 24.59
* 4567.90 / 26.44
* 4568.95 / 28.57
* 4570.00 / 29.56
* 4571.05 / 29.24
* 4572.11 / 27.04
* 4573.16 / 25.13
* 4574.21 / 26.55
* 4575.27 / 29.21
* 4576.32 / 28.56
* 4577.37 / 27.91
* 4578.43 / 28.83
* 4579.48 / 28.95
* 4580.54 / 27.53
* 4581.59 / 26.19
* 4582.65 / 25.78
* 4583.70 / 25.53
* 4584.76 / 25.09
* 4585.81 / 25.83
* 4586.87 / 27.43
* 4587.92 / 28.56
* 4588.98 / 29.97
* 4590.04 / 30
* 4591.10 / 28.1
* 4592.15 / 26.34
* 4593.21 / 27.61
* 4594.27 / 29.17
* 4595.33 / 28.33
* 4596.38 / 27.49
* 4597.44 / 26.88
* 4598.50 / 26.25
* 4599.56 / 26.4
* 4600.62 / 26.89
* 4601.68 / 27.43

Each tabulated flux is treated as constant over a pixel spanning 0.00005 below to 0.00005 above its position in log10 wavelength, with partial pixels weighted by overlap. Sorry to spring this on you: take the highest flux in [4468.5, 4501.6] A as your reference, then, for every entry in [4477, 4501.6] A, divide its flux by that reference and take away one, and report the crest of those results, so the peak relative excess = 0.00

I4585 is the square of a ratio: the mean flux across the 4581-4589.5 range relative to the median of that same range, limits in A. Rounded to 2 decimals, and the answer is 1.06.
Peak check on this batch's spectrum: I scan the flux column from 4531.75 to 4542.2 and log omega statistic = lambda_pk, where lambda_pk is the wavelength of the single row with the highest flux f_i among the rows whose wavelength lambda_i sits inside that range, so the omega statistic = 4538.54 A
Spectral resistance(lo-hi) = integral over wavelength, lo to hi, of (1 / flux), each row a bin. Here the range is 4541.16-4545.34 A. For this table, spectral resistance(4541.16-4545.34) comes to 0.148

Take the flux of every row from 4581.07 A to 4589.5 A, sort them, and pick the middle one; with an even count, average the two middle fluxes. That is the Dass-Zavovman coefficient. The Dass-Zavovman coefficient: 26.0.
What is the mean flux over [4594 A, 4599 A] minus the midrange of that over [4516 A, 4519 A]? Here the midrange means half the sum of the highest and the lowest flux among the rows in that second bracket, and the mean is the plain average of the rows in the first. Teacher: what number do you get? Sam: 3.3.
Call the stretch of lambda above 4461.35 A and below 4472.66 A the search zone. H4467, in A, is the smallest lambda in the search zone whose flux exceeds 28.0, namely 4470.09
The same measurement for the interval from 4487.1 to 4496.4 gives 4487.62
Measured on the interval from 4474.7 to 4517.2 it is 4475.24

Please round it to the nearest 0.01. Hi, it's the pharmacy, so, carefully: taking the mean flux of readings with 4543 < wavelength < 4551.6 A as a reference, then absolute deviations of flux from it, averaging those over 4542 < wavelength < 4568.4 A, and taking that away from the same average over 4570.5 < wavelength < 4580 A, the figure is -0.21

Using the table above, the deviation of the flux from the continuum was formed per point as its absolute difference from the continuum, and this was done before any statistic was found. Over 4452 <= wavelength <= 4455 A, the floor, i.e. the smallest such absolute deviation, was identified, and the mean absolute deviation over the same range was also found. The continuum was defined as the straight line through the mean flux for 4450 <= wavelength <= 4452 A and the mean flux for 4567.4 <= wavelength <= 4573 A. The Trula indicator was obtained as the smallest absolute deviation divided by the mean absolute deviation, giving 0.1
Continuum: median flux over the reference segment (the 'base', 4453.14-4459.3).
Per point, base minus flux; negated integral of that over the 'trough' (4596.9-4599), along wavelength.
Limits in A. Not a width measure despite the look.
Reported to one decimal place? 4.9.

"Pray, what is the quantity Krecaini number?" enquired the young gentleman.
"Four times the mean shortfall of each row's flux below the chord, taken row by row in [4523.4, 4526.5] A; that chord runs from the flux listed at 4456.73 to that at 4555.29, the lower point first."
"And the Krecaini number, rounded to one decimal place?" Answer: -9.7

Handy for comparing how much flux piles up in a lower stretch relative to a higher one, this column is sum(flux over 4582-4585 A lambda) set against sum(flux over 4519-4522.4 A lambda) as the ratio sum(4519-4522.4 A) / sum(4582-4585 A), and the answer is 0.99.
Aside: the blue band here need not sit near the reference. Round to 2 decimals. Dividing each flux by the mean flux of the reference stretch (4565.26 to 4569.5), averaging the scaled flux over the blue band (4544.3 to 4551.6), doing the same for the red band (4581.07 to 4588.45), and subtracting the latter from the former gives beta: 0.05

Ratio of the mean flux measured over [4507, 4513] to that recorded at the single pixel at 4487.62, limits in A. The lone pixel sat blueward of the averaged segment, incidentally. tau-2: 0.94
